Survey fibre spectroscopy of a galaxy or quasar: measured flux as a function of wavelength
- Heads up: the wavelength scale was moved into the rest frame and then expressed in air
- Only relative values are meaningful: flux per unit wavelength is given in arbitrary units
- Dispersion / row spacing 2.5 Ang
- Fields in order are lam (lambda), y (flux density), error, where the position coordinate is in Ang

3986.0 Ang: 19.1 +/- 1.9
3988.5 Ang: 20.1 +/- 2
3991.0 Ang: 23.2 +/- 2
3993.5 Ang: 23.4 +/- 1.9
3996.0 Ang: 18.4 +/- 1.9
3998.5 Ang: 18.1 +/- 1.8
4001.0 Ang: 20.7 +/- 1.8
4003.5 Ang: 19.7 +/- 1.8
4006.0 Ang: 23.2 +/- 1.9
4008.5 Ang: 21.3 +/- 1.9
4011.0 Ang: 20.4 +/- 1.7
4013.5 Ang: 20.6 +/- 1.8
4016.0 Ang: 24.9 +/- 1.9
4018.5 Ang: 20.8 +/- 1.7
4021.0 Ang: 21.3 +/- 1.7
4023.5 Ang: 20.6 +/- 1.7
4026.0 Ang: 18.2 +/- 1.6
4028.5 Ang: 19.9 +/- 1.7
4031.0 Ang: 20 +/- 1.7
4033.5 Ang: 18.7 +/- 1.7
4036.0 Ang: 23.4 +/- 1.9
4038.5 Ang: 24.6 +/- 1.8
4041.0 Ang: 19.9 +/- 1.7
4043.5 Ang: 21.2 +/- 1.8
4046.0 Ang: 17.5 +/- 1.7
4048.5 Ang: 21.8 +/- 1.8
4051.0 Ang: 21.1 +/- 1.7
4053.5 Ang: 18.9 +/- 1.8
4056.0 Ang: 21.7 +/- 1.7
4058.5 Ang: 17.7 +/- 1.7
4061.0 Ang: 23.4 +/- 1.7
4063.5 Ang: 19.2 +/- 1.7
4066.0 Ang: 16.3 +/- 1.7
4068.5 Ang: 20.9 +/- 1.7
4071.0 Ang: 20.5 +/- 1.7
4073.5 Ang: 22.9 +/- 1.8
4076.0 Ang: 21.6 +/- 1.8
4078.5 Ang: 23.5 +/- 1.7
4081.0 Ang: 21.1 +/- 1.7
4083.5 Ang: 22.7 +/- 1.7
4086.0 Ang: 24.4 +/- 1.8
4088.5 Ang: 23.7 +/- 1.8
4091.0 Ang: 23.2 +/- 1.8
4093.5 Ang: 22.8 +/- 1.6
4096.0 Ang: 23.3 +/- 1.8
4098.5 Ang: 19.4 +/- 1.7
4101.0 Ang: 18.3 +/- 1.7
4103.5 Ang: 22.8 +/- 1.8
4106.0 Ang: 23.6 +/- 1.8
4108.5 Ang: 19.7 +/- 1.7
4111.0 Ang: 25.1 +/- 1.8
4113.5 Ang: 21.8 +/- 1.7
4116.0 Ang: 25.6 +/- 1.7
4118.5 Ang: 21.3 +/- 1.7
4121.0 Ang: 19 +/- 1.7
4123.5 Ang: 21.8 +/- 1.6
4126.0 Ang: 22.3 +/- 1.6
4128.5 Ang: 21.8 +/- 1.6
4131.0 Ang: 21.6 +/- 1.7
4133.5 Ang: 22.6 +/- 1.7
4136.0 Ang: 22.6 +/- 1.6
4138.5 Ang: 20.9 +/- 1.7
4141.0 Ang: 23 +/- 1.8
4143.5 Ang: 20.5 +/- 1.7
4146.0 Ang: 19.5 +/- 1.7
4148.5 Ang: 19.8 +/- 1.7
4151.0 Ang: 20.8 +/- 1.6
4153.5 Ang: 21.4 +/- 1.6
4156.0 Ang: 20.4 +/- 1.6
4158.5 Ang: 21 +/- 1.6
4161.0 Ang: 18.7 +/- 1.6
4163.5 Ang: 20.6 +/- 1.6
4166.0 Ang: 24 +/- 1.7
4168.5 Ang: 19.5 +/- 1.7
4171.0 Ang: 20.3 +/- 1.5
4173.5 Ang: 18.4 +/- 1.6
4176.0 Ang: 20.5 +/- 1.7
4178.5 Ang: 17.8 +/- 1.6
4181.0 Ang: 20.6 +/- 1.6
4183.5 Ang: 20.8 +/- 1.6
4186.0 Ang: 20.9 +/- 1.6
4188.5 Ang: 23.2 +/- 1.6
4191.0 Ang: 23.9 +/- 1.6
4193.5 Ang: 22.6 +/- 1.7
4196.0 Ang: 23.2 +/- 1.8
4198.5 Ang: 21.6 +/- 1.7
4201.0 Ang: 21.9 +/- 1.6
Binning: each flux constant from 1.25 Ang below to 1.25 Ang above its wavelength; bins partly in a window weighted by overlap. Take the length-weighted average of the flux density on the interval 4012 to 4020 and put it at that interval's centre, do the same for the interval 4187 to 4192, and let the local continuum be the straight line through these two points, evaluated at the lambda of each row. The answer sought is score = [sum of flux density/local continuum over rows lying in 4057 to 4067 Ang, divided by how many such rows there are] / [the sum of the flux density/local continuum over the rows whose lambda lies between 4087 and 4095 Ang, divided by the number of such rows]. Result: 0.83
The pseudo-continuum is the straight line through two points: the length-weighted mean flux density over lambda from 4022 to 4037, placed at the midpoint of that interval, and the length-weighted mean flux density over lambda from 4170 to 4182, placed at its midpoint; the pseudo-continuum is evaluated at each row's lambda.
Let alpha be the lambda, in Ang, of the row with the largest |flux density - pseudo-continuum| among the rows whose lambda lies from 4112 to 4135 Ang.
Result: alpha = 4116.0 Ang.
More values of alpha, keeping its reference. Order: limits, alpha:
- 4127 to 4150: 4141.0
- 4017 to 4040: 4038.5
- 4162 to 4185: 4166.0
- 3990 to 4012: 3993.5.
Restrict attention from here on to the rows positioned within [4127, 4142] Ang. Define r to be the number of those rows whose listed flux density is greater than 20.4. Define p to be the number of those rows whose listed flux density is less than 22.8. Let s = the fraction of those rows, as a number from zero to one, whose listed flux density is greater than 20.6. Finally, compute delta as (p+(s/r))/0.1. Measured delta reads 52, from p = 5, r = 6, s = 1.00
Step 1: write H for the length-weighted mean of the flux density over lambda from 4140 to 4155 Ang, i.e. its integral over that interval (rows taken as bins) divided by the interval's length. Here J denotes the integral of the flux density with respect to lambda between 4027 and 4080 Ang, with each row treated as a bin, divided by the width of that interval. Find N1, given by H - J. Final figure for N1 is 0.1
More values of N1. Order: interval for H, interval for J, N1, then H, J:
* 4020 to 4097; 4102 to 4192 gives -0.2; 21.2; 21.3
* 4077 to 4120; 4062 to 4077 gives 2.2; 22.5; 20.3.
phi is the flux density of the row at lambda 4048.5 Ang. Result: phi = 21.8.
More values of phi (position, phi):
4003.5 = 19.7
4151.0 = 20.8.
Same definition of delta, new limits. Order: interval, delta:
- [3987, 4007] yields 51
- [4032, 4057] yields 81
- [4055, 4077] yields 71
